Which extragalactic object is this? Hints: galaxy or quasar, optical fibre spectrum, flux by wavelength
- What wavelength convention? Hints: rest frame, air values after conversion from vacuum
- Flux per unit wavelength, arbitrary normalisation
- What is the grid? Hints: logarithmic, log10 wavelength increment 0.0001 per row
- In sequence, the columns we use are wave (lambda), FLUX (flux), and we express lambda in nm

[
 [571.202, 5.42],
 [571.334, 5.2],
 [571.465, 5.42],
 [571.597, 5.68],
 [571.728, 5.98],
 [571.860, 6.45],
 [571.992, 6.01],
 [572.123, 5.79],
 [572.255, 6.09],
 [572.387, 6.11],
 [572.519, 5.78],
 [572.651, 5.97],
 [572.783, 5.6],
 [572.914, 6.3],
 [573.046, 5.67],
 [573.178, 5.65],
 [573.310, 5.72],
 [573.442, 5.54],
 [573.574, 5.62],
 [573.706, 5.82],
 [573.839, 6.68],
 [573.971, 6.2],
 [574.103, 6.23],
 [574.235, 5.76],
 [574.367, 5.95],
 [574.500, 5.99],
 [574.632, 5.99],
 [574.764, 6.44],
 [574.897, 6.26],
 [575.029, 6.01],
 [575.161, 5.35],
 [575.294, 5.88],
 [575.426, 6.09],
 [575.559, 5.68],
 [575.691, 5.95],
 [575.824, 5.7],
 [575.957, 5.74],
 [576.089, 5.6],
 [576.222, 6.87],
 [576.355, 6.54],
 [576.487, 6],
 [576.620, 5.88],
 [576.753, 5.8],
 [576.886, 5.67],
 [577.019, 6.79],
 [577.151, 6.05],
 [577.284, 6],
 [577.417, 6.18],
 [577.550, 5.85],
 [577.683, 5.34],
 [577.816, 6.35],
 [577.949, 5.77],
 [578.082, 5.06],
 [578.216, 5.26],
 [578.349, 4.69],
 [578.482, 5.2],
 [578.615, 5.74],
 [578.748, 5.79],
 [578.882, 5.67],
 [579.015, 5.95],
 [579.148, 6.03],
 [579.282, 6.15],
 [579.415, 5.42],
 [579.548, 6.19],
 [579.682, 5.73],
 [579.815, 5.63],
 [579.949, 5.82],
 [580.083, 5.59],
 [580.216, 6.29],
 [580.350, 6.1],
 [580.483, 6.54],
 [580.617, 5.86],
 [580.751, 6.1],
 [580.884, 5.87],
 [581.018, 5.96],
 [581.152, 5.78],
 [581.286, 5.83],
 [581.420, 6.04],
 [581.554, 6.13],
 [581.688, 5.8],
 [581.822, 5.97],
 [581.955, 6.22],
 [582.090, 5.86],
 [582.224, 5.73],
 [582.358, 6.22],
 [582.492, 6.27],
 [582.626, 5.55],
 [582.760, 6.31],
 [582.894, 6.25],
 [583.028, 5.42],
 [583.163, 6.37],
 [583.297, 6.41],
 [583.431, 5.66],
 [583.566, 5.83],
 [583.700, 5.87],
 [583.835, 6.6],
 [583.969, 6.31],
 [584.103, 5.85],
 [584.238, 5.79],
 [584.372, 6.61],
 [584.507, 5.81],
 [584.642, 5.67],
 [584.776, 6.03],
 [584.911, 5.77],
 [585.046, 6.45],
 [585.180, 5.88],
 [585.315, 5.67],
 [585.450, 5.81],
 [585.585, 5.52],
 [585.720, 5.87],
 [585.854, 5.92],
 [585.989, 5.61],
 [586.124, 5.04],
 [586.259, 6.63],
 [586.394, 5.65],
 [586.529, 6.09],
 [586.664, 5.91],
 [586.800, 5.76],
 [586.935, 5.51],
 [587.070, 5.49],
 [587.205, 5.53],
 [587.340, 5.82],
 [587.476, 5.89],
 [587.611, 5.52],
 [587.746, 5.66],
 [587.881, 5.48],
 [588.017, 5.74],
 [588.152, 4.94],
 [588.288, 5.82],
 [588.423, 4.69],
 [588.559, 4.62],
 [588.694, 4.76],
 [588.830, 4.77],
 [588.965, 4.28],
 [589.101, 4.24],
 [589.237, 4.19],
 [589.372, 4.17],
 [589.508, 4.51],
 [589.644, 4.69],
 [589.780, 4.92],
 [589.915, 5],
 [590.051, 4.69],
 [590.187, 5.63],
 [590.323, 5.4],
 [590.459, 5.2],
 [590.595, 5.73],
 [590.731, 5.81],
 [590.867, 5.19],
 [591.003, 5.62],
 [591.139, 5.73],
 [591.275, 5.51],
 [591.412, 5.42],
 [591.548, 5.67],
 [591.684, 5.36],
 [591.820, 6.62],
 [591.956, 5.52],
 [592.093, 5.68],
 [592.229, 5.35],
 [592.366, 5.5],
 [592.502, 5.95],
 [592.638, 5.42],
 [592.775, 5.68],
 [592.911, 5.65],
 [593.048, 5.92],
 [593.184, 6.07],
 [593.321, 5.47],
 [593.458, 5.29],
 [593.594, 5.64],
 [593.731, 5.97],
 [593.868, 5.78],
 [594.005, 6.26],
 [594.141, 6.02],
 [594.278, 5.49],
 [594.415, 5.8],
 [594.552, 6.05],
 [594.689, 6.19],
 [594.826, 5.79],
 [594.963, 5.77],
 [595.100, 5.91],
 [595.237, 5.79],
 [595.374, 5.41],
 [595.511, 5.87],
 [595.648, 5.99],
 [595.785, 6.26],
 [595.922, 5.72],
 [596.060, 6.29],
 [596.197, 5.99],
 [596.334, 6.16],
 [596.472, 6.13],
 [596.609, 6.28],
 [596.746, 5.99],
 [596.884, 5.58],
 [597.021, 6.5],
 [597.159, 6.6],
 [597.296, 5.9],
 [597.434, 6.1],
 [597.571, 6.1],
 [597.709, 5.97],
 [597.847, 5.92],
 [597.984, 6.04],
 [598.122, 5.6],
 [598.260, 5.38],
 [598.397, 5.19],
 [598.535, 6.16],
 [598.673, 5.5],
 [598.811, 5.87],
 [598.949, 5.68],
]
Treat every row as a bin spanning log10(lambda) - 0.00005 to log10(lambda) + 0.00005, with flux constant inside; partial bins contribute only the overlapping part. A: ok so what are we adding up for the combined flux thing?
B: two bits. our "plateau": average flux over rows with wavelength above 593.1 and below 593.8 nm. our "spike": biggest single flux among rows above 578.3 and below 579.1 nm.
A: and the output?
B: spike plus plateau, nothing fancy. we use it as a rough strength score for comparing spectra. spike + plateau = 11.6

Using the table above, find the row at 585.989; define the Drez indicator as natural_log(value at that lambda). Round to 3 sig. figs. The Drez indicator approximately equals 1.72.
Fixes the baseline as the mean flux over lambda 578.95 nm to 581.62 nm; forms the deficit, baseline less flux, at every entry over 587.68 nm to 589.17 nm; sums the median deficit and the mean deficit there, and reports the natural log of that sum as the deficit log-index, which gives 0.8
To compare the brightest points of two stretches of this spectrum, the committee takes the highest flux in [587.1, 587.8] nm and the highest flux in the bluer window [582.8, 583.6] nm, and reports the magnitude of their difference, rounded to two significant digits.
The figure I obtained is 0.52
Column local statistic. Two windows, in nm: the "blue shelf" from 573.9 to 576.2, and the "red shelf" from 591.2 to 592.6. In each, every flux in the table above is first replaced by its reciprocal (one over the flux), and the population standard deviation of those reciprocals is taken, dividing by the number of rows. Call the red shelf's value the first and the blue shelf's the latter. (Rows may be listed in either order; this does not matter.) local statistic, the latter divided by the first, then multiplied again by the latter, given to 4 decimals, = 0.0057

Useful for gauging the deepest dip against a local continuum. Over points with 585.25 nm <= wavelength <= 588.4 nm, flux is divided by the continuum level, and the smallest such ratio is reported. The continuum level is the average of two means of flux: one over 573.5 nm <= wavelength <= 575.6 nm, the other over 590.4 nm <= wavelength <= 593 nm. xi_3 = 0.85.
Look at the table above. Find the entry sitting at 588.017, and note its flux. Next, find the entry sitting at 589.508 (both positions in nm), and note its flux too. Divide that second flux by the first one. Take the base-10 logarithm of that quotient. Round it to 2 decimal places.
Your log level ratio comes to -0.10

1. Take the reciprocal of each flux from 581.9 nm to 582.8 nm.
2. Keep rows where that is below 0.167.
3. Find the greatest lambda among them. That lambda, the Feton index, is 582.760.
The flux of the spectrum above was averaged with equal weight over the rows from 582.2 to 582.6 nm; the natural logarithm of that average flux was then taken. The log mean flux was 1.80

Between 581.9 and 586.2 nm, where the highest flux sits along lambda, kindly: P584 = 584.372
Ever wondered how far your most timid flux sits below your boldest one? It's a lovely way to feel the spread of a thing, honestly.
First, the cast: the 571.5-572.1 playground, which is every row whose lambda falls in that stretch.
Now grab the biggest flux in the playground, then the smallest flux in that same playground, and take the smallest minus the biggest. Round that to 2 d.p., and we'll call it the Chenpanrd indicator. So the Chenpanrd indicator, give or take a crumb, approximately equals -0.77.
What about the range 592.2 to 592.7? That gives -0.60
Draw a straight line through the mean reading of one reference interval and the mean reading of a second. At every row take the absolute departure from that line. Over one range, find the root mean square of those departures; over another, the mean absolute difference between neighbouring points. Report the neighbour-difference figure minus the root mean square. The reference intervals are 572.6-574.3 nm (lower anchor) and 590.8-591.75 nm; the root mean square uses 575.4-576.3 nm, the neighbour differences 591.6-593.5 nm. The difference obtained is -0.062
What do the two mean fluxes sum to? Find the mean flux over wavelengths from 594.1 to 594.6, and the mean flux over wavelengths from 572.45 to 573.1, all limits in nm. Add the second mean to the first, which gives 11.7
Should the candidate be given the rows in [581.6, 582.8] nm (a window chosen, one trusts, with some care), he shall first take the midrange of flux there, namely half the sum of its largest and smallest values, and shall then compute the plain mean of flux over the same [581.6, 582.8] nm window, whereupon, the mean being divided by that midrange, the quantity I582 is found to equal 1.01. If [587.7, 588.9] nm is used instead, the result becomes 0.99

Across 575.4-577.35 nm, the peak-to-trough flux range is 1.3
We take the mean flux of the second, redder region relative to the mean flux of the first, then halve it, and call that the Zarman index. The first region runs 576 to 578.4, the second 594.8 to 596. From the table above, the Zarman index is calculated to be 0.497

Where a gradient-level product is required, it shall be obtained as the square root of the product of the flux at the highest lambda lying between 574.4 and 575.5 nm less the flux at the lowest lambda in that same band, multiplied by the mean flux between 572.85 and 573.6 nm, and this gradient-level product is 0.8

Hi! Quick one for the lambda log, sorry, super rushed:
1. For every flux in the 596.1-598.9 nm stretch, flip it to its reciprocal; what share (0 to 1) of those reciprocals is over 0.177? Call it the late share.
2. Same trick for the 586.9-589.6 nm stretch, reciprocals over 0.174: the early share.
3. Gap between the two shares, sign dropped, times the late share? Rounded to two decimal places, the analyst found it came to 0.15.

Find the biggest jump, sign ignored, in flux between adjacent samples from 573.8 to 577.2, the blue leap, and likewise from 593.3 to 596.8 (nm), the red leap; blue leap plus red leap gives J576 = 1.8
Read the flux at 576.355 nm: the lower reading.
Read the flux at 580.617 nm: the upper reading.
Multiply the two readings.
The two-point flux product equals 38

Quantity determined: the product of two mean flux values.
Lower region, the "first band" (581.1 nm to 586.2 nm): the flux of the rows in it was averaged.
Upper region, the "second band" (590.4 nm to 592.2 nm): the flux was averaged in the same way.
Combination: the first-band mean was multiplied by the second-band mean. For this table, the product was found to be 33.4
